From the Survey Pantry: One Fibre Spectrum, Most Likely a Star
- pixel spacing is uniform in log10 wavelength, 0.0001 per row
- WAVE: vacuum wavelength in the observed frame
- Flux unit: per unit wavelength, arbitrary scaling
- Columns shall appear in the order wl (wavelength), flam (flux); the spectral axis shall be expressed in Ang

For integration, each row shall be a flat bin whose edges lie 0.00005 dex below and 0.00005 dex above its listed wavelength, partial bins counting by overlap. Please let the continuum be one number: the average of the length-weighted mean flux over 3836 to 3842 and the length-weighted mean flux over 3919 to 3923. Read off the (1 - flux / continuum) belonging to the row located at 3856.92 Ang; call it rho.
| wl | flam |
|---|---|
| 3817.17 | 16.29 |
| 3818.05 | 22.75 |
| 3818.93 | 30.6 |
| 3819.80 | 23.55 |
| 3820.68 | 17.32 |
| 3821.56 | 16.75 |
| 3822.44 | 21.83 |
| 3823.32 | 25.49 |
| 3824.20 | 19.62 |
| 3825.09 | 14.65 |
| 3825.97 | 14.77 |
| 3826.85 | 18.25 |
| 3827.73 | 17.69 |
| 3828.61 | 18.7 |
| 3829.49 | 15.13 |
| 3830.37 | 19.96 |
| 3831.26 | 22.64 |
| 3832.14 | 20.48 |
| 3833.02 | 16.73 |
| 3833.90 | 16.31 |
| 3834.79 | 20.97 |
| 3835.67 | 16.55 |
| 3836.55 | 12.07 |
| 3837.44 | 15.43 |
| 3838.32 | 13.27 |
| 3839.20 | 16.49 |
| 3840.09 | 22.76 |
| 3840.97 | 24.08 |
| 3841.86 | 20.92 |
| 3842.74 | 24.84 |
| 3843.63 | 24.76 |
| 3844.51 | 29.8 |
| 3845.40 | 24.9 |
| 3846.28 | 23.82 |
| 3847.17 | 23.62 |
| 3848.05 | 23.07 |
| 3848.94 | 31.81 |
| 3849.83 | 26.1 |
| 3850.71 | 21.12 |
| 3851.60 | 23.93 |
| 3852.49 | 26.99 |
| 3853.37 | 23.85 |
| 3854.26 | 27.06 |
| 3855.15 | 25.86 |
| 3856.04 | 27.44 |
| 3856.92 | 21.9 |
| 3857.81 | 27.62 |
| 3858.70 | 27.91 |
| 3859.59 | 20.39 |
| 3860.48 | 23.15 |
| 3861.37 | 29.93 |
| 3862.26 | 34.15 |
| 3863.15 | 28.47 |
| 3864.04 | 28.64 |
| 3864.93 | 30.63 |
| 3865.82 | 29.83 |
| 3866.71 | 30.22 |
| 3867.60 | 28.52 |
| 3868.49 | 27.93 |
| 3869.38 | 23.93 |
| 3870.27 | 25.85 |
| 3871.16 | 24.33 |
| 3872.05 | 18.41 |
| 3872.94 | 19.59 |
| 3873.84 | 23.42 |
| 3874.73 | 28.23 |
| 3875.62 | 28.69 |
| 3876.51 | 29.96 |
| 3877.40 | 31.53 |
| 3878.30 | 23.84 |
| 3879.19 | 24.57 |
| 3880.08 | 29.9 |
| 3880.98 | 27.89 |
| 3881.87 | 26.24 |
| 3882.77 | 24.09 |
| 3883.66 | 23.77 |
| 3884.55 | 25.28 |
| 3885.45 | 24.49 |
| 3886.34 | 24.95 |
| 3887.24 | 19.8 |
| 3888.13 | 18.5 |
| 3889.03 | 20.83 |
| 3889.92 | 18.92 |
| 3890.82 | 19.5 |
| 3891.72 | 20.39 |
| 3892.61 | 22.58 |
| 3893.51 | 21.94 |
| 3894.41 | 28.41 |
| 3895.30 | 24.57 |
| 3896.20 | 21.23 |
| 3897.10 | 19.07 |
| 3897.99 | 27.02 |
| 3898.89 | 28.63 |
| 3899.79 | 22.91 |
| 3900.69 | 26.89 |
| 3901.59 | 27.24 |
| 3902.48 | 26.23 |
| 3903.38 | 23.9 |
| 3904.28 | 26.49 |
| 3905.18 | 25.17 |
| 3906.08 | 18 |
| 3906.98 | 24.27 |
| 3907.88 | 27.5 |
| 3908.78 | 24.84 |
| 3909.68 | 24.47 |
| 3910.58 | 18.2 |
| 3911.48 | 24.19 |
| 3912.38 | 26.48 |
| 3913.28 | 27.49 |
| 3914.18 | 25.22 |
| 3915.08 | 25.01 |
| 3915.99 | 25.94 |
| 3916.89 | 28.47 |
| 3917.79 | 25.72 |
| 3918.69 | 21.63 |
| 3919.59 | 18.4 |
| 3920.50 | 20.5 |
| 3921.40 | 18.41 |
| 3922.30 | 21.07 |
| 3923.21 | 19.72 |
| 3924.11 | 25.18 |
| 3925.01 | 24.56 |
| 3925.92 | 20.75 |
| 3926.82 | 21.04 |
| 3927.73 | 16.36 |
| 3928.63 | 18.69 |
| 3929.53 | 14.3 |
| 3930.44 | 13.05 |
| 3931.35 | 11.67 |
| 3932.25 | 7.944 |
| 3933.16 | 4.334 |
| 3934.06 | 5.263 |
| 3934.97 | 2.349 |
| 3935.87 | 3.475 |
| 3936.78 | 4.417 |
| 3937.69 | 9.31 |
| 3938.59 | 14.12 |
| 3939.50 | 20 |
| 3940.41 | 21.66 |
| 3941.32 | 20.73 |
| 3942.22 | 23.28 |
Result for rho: -0.17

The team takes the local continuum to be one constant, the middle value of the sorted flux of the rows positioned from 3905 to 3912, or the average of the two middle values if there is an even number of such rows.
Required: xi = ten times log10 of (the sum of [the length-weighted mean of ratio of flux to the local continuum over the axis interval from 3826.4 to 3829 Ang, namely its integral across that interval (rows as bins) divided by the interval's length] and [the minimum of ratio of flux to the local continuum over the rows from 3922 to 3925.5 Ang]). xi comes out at 1.9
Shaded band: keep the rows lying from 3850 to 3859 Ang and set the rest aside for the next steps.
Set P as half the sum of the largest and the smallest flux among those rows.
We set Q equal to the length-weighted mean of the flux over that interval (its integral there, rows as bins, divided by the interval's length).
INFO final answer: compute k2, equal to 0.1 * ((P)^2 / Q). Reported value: 2.37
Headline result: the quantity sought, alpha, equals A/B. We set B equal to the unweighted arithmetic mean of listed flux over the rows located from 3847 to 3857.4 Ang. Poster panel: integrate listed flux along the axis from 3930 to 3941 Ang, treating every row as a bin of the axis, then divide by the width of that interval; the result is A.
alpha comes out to 0.4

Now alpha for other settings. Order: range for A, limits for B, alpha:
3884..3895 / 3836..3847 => 1.1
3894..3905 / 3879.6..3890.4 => 1.1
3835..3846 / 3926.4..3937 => 2.0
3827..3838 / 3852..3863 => 0.7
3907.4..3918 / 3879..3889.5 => 1.0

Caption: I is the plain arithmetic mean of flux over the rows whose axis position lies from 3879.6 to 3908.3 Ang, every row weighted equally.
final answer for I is 24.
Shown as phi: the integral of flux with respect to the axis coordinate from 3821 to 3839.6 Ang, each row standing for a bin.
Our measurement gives 331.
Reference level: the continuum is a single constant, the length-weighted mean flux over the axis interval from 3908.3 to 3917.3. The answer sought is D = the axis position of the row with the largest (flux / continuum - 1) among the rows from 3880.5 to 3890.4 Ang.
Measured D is 3880.98 Ang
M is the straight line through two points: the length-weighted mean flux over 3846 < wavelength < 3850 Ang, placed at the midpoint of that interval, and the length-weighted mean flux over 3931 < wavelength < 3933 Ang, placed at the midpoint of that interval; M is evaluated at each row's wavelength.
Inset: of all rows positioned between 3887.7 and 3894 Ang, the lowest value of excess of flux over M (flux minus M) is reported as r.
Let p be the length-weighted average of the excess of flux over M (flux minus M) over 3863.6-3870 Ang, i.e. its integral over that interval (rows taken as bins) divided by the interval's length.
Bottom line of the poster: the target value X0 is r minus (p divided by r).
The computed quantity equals -7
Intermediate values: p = 7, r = 1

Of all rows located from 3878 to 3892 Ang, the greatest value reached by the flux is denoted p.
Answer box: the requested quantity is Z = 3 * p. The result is 90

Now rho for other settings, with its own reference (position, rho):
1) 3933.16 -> 0.77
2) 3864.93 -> -0.64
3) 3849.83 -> -0.40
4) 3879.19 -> -0.32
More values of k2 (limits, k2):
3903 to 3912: 2.18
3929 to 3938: 0.90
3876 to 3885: 2.86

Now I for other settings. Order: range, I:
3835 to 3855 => 23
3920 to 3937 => 14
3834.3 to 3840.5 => 17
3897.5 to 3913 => 25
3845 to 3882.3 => 26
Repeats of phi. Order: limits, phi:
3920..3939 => 268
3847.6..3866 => 490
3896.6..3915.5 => 467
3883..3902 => 441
